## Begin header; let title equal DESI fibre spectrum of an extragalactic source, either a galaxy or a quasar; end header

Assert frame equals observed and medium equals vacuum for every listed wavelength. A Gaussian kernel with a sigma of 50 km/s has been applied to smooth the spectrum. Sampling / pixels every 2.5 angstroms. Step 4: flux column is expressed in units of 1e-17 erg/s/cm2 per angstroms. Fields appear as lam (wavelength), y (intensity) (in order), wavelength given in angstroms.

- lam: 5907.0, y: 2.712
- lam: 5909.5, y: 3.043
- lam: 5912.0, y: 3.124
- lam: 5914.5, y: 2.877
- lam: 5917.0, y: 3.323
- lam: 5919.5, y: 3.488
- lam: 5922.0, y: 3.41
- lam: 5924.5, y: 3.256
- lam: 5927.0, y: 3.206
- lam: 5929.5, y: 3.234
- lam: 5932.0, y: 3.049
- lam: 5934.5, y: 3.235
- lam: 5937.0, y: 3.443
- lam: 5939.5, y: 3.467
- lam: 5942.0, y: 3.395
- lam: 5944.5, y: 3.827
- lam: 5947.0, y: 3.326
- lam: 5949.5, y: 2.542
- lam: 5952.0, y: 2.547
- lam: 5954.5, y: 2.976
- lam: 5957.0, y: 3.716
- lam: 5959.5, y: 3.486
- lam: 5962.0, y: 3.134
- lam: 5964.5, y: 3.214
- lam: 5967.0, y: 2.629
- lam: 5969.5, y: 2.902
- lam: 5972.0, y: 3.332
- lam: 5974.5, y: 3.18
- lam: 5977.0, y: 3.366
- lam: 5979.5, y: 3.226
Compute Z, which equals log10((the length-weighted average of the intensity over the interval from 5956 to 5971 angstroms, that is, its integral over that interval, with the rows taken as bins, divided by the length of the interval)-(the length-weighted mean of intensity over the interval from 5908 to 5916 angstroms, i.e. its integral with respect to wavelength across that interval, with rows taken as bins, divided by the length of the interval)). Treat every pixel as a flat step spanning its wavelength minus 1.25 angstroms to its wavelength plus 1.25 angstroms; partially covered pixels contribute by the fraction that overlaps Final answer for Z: -0.8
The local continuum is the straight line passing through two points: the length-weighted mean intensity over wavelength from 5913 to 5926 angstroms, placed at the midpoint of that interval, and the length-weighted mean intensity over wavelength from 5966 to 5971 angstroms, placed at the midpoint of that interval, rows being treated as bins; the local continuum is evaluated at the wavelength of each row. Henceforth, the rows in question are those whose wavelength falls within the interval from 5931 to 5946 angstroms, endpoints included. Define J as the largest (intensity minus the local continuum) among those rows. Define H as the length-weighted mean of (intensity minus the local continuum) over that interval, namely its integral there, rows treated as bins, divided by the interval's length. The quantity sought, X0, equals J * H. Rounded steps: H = 0.32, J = 0.8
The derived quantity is 0.26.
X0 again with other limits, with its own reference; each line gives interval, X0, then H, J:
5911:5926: -0.01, -0.03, 0.2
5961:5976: 0.15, 0.27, 0.6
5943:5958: 0.14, 0.18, 0.8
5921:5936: 0.01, 0.05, 0.2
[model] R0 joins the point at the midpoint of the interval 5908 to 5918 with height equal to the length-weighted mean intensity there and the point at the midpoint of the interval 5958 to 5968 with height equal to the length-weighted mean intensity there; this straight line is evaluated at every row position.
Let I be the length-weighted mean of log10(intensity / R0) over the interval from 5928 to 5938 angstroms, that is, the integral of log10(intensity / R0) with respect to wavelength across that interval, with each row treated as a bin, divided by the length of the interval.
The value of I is 0.02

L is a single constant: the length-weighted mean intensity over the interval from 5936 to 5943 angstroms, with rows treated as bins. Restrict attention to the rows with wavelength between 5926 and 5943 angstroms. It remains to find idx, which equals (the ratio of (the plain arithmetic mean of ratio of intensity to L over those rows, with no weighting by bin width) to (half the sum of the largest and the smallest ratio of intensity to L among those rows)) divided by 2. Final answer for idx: 0.505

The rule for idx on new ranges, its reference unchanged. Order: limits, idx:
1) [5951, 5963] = 0.506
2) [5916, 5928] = 0.498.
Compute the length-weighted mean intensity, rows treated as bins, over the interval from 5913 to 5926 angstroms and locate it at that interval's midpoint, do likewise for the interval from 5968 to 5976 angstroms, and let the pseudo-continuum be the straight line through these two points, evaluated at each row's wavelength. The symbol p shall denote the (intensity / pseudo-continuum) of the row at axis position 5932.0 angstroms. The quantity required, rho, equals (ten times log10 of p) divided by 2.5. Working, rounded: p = 0.94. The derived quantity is -0.1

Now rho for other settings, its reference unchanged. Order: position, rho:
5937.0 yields 0.1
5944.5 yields 0.3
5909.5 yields -0.1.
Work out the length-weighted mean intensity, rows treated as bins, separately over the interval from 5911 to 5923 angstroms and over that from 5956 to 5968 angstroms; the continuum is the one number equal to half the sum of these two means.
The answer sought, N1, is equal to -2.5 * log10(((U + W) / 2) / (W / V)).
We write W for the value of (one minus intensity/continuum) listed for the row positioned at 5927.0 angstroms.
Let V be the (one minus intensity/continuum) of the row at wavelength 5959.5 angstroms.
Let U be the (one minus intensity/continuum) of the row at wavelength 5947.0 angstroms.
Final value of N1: 3.2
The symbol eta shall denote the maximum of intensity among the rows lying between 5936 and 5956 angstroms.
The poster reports 3.827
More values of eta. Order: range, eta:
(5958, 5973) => 3.486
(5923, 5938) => 3.443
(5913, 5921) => 3.488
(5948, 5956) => 2.976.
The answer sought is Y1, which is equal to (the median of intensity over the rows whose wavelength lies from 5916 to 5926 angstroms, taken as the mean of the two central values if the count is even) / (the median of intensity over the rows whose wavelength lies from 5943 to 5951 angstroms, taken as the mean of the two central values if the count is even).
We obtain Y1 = 1.01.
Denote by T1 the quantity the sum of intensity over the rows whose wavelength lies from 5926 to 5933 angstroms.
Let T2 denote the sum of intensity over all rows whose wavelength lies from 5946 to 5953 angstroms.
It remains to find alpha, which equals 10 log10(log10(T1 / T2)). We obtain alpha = -12.8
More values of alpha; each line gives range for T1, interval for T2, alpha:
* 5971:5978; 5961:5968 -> -13.8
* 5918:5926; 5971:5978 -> -19.2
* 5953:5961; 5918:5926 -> -29.9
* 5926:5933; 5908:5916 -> -16.8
